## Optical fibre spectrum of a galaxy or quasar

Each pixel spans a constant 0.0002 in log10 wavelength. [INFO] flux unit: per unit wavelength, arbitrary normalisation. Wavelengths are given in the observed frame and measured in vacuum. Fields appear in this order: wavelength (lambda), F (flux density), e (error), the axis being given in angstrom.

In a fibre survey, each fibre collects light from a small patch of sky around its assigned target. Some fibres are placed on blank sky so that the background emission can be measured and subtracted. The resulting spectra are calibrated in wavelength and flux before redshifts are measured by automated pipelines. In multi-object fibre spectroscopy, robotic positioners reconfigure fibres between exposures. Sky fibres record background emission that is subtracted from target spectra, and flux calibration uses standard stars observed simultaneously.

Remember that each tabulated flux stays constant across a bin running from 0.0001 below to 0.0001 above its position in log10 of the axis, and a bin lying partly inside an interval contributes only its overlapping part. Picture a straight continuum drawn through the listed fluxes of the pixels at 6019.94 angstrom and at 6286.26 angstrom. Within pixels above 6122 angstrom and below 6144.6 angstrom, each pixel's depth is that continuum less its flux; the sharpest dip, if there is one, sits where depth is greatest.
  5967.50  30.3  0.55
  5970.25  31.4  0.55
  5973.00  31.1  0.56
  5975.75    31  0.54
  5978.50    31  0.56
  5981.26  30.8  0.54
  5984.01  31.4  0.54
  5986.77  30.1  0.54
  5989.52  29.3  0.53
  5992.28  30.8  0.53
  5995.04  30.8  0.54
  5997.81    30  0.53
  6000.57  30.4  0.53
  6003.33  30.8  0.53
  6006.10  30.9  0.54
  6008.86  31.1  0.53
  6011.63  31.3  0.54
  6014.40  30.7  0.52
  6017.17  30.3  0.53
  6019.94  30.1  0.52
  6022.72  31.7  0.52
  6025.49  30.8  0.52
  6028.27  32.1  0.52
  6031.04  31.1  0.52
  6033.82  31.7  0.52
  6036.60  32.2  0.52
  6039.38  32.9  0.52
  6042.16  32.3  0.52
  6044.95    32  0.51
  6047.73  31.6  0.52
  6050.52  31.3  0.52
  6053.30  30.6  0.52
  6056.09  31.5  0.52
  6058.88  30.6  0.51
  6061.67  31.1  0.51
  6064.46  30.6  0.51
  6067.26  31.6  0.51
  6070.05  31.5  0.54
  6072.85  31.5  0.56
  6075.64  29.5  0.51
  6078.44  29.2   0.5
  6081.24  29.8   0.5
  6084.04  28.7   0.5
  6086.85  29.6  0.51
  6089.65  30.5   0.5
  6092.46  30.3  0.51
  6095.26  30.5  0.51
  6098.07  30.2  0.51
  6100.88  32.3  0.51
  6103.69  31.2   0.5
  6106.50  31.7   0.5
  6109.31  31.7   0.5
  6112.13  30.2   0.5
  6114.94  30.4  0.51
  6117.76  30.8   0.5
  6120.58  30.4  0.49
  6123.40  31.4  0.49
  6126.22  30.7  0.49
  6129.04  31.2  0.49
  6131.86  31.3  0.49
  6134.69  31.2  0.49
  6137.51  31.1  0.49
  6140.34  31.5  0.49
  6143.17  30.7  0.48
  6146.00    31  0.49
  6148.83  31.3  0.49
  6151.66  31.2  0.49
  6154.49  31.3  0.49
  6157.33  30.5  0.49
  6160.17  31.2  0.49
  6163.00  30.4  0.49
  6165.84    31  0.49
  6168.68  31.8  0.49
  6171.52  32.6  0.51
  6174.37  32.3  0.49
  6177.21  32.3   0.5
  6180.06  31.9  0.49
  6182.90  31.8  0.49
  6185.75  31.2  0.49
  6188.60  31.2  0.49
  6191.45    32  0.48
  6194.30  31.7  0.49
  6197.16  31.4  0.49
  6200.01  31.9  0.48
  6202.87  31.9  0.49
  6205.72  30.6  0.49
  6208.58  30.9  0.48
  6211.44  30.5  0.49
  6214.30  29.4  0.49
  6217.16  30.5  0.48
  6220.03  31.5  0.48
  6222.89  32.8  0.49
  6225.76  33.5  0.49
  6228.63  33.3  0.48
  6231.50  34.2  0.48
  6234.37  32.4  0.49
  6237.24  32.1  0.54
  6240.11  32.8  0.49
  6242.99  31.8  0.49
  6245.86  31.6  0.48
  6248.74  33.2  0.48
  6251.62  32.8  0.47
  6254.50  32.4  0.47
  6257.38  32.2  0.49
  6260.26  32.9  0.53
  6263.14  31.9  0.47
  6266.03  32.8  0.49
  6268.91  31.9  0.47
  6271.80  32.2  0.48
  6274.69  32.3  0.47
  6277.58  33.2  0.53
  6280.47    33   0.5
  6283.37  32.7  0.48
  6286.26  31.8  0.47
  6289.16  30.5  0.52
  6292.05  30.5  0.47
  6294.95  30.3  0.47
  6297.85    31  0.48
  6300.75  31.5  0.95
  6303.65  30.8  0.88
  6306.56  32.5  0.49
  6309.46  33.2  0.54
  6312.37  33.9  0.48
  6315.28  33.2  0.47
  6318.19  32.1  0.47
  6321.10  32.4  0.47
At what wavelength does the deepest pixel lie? 6143.17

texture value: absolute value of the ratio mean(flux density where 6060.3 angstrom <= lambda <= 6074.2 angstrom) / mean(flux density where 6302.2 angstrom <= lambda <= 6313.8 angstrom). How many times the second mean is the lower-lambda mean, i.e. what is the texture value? 0.959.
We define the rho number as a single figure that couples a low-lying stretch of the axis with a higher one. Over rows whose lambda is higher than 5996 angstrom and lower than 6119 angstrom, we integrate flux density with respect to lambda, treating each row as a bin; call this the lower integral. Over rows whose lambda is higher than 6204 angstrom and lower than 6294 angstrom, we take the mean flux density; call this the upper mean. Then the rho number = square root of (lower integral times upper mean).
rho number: 349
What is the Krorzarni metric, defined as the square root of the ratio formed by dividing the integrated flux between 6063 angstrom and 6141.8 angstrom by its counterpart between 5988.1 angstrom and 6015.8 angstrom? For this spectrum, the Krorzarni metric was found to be 1.69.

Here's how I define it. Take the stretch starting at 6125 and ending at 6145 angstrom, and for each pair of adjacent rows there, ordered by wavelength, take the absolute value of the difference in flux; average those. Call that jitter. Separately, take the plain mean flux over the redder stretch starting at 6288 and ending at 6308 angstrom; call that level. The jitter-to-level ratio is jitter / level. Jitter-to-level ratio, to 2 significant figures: 0.011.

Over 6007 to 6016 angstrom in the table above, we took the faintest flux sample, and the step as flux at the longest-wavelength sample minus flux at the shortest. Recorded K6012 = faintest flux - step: 31.1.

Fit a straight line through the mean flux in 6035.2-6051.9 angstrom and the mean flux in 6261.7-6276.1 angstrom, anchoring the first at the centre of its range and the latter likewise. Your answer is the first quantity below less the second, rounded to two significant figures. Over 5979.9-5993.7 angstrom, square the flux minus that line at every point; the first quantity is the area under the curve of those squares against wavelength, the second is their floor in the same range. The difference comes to 39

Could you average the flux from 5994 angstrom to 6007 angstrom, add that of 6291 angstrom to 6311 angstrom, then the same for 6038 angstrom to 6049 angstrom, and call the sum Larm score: 94.2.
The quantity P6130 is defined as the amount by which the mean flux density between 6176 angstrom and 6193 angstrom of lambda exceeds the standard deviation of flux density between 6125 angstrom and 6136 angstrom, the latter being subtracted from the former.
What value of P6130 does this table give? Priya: 31.5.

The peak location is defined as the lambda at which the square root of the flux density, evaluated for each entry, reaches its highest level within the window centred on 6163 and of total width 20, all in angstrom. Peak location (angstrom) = 6171.52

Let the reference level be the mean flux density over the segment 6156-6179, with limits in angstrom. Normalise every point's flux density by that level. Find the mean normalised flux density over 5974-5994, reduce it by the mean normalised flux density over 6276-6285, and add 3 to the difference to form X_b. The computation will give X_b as 2.93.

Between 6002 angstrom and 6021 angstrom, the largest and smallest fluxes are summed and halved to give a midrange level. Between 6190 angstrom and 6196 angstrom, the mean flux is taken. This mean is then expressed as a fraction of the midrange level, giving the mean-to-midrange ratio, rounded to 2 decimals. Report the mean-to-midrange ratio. 1.04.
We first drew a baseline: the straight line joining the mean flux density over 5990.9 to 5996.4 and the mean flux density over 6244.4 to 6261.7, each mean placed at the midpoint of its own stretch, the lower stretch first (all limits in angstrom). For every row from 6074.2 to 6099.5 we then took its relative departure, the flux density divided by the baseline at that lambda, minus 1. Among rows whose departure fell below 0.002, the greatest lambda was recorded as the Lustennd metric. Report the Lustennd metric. 6098.07 angstrom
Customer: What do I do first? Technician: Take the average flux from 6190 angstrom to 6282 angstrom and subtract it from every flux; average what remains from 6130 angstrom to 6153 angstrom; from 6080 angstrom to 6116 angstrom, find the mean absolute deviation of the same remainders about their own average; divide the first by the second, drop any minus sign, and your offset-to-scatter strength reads 1.3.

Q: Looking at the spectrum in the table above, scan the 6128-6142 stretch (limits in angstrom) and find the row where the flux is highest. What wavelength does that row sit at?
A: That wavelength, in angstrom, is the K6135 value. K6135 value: 6140.34 angstrom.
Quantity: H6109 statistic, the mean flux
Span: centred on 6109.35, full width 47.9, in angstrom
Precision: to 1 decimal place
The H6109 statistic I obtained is 30.8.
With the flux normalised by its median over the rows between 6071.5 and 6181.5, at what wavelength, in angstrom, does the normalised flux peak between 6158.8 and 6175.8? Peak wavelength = 6171.52 angstrom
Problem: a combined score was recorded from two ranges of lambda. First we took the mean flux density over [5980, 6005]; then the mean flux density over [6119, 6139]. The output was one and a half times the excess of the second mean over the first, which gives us 0.8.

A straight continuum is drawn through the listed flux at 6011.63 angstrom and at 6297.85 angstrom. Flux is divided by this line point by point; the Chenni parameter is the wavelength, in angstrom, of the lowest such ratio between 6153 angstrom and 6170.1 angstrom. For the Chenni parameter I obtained 6163.00 angstrom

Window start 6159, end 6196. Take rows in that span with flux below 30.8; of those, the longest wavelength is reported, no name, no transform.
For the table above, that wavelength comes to 6163.00 angstrom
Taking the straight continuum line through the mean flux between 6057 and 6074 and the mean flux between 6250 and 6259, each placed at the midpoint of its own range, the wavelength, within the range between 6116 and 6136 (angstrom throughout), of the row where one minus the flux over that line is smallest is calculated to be 6123.40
